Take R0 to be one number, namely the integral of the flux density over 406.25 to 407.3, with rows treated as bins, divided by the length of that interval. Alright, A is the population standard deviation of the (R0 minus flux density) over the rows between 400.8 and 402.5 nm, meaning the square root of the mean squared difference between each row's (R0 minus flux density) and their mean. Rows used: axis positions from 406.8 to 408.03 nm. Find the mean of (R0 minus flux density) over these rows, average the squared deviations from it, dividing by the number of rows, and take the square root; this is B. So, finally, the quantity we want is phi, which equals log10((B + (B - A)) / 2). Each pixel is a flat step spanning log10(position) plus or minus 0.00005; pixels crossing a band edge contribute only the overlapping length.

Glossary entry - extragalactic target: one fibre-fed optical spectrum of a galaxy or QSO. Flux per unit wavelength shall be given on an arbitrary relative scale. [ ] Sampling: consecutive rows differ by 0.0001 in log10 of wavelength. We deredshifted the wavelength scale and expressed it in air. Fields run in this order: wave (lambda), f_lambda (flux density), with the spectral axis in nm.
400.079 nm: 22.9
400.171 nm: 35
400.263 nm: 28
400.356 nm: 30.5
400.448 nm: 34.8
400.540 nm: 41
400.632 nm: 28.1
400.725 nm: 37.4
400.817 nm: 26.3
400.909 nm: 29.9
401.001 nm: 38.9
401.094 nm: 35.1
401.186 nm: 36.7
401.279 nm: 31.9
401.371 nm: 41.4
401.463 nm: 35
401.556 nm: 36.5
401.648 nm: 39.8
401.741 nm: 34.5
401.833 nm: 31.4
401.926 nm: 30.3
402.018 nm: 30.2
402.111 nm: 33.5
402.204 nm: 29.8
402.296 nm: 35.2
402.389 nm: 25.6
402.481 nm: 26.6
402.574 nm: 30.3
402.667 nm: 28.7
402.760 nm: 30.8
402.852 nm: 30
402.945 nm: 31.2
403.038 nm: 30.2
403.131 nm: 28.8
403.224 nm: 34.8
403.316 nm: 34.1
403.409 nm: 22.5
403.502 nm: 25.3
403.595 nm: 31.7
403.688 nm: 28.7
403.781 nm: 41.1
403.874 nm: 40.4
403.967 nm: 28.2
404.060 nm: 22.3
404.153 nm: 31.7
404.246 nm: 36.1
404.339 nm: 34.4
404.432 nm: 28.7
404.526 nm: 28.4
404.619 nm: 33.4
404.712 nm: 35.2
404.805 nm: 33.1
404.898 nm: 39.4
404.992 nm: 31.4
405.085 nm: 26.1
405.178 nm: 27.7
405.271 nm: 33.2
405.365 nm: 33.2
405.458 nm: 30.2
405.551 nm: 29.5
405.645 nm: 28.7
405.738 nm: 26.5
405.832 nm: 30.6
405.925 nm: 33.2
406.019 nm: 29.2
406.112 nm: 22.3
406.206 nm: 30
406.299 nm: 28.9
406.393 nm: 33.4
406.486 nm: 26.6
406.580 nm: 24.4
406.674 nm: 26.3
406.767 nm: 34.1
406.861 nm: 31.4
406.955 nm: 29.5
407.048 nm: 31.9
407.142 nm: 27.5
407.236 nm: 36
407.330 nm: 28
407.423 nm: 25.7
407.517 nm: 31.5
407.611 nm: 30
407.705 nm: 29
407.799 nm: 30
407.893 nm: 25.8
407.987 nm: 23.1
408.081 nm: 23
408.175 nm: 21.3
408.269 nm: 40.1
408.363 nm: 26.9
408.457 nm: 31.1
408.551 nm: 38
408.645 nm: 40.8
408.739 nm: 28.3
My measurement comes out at -0.02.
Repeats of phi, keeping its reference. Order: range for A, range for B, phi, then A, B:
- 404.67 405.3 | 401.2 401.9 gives 0.15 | 4.15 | 3.5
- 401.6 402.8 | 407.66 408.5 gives 0.55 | 3.61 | 5.4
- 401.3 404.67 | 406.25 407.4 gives 0.03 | 4.65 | 3.4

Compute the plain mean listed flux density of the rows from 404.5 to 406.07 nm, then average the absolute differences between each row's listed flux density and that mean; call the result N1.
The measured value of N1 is 2.72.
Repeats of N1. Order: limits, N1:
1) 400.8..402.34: 3.29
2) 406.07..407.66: 2.87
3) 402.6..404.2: 3.63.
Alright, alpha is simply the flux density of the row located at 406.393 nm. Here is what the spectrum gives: 33.4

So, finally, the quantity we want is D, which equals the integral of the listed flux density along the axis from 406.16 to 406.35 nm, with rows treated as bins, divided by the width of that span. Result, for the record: 29.5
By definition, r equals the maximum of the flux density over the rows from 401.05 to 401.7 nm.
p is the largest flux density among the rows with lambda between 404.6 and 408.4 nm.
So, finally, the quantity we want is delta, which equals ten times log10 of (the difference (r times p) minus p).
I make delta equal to 32.1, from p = 40.1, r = 41.4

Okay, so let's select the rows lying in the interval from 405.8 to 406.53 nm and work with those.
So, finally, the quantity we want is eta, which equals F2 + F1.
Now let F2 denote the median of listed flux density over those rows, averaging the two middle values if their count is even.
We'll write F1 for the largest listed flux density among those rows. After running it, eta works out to 63.0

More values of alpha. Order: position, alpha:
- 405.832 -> 30.6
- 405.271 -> 33.2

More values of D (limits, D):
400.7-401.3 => 33.7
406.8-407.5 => 30.1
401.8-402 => 30.7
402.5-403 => 30.0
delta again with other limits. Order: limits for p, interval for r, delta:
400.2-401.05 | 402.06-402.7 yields 31.5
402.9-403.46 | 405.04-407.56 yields 30.9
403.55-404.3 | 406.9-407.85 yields 31.6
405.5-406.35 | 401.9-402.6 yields 30.6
